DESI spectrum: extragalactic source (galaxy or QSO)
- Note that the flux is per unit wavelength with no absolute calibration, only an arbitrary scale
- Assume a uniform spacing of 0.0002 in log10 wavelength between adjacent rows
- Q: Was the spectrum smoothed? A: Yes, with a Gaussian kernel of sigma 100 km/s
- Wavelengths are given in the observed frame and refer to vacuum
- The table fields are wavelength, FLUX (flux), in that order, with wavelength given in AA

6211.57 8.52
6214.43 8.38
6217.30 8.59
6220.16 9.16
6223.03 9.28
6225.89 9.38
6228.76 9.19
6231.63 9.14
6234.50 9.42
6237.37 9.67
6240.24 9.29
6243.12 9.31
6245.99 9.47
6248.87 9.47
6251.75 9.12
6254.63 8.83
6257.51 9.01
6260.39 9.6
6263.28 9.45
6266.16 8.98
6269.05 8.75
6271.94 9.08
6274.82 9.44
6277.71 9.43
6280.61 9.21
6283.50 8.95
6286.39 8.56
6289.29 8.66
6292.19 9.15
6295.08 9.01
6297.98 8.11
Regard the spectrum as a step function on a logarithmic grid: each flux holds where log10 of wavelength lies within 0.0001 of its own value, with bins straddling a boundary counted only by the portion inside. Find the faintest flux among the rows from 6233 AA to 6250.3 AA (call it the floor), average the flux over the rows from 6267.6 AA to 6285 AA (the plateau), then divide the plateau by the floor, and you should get 0.98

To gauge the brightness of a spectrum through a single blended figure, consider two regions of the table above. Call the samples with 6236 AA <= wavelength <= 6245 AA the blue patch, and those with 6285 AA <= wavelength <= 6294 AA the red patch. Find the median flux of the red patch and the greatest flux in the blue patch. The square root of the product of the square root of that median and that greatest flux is 5.33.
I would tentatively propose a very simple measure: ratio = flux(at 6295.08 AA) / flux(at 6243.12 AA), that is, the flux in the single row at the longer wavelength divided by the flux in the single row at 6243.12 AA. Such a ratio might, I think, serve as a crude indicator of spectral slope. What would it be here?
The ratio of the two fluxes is 0.97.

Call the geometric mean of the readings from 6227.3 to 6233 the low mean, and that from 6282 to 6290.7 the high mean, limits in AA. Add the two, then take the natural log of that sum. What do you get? 2.88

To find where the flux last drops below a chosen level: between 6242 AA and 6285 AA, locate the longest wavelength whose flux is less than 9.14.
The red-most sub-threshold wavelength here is 6283.50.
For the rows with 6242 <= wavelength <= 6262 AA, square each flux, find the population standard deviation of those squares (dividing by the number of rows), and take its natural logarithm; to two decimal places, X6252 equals 1.57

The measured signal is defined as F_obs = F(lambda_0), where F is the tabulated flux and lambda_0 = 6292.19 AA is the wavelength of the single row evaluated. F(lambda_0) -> 9.15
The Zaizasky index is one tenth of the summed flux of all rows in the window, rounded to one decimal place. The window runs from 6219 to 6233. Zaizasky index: 4.6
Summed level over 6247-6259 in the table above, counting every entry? 36.4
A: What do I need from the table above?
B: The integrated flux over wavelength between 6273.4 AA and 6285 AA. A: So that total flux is 107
